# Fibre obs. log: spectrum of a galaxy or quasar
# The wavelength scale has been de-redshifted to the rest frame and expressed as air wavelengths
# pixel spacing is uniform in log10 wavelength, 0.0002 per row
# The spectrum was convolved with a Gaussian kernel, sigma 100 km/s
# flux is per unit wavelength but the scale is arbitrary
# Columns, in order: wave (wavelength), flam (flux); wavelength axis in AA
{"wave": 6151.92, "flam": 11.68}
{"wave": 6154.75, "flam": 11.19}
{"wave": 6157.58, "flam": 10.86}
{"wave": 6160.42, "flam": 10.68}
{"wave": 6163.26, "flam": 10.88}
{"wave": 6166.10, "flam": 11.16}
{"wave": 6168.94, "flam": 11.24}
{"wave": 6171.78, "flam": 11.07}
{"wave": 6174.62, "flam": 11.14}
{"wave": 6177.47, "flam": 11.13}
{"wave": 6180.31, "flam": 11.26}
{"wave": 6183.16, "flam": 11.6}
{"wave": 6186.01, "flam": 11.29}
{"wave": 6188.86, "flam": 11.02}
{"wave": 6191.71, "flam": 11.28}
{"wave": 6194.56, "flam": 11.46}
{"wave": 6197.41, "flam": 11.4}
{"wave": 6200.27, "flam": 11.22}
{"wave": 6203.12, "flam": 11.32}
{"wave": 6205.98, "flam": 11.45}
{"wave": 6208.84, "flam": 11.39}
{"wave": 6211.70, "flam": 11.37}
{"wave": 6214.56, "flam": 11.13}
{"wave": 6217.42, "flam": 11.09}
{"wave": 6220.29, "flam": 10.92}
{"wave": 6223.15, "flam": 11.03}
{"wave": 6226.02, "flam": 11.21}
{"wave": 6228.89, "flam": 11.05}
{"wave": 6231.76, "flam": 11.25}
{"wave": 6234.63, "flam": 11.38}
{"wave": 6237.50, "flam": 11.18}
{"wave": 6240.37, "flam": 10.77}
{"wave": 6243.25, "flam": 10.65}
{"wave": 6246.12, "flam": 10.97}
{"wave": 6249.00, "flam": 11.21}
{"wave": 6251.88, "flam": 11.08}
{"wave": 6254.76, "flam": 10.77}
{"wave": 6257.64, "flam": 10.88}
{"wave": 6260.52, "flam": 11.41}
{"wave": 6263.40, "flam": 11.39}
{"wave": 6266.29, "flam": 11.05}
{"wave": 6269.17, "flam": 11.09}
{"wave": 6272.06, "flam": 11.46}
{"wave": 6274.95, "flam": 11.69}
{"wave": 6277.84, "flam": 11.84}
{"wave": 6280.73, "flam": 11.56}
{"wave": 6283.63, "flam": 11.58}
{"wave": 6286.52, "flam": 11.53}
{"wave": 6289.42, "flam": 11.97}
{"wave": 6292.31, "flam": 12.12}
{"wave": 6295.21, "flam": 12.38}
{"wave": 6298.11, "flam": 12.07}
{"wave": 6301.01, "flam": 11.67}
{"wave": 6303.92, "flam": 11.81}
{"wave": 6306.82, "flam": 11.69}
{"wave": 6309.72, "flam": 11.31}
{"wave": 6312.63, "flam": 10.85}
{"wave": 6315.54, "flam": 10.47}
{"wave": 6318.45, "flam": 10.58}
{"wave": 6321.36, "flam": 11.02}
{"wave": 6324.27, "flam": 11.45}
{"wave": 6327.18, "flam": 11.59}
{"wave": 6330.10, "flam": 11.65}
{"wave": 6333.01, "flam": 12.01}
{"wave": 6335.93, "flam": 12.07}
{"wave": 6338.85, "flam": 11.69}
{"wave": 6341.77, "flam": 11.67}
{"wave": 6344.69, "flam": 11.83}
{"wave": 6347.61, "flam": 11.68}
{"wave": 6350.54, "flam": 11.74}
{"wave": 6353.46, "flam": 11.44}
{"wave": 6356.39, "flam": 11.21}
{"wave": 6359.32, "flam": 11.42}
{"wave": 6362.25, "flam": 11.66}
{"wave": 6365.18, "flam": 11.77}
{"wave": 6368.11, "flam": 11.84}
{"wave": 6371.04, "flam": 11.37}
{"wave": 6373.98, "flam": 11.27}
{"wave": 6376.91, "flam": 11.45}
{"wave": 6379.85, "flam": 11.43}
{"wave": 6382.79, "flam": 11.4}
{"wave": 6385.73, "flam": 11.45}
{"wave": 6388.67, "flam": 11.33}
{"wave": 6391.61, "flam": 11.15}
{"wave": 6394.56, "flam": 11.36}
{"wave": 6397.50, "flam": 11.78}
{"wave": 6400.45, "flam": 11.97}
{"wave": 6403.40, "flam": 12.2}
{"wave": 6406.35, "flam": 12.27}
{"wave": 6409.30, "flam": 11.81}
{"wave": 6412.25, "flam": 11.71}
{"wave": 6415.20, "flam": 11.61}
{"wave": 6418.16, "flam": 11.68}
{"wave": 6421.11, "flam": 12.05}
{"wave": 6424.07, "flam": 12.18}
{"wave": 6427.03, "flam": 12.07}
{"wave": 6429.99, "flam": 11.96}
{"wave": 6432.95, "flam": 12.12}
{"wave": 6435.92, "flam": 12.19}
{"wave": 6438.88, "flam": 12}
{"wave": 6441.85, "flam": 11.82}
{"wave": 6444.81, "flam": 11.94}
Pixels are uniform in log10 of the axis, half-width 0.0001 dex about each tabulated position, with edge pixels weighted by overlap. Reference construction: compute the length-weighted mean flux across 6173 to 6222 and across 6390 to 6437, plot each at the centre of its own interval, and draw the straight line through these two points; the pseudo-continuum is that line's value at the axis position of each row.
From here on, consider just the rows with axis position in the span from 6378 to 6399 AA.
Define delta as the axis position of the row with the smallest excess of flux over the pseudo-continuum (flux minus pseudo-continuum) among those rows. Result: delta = 6391.61 AA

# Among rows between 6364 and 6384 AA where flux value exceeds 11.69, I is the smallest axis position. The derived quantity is 6365.18 AA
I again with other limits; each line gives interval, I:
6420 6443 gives 6421.11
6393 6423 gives 6397.50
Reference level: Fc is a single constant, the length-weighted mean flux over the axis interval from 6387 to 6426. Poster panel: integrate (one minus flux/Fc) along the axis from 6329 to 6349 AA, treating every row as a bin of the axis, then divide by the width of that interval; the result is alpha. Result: -0.002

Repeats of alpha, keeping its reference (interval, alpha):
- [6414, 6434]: -0.015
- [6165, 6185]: 0.047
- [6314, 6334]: 0.046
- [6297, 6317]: 0.032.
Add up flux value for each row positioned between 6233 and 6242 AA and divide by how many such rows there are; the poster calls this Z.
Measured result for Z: 11.1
